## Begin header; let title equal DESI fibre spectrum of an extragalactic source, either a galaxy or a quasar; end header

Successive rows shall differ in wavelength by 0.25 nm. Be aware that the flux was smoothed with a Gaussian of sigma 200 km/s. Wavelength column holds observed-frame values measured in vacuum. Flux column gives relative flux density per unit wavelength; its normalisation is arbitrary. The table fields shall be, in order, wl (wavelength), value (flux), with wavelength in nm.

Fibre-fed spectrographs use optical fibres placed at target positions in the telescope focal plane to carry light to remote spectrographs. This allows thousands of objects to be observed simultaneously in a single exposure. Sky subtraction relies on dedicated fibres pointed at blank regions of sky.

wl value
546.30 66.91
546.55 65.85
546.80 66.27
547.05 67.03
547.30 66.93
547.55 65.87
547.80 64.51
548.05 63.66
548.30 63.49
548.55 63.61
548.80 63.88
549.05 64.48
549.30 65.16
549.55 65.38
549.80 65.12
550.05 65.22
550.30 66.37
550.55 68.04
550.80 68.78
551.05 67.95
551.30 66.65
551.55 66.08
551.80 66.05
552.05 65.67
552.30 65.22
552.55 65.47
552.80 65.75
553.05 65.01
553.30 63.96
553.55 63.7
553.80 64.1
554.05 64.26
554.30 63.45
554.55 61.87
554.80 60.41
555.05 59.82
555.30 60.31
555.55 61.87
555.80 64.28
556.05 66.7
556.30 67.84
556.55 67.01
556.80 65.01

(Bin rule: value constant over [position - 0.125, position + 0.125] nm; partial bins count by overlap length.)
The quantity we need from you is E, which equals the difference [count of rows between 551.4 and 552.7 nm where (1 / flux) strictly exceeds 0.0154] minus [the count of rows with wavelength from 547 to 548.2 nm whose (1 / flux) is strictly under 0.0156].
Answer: -4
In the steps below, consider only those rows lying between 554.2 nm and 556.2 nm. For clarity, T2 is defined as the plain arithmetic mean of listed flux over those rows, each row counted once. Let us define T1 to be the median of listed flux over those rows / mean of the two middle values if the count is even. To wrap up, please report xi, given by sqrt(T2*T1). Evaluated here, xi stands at 62.1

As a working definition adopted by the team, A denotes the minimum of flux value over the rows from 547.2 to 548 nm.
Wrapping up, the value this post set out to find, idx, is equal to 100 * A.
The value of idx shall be 6451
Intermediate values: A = 64.51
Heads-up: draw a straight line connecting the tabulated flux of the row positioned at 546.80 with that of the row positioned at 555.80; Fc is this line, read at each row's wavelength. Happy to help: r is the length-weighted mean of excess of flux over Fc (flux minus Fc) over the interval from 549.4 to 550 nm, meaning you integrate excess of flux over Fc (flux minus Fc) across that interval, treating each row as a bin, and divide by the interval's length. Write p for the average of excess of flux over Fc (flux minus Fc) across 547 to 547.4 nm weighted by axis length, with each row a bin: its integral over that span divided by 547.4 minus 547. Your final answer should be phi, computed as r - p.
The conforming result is -1.2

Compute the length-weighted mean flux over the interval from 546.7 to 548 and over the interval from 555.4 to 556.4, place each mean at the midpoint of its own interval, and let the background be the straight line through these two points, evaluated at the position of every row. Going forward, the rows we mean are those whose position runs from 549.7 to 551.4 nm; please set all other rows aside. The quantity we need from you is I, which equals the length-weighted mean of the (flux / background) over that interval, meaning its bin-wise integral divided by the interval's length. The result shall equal 1.020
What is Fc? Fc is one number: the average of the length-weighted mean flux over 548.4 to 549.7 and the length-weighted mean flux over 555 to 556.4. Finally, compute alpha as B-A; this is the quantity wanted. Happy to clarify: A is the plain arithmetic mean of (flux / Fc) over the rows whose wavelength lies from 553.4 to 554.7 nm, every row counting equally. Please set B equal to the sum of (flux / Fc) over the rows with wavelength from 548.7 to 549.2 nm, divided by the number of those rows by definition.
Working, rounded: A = 0.99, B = 1.00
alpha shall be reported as 0.011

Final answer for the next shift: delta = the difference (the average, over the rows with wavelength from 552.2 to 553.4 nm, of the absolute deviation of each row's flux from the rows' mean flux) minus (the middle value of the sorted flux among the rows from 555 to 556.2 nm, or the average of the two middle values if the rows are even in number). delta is -61.4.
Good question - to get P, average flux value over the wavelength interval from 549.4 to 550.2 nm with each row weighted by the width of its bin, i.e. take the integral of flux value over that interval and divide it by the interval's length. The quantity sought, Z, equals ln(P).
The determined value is 4.18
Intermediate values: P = 65.3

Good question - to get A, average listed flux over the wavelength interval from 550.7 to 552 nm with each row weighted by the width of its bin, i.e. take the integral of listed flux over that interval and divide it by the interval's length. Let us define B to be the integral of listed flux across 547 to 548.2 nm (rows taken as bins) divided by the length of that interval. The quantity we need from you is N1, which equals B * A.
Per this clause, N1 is 4385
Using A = 67.0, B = 65.5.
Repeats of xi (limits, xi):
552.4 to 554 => 64.6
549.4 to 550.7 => 65.7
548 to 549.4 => 63.9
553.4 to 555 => 63.3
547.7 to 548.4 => 63.8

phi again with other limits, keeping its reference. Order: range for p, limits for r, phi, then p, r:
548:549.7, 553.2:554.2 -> 0.8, -1.5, -0.8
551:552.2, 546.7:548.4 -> -1.8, 1.2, -0.7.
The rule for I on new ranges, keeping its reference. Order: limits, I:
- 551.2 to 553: 1.006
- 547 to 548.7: 0.985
